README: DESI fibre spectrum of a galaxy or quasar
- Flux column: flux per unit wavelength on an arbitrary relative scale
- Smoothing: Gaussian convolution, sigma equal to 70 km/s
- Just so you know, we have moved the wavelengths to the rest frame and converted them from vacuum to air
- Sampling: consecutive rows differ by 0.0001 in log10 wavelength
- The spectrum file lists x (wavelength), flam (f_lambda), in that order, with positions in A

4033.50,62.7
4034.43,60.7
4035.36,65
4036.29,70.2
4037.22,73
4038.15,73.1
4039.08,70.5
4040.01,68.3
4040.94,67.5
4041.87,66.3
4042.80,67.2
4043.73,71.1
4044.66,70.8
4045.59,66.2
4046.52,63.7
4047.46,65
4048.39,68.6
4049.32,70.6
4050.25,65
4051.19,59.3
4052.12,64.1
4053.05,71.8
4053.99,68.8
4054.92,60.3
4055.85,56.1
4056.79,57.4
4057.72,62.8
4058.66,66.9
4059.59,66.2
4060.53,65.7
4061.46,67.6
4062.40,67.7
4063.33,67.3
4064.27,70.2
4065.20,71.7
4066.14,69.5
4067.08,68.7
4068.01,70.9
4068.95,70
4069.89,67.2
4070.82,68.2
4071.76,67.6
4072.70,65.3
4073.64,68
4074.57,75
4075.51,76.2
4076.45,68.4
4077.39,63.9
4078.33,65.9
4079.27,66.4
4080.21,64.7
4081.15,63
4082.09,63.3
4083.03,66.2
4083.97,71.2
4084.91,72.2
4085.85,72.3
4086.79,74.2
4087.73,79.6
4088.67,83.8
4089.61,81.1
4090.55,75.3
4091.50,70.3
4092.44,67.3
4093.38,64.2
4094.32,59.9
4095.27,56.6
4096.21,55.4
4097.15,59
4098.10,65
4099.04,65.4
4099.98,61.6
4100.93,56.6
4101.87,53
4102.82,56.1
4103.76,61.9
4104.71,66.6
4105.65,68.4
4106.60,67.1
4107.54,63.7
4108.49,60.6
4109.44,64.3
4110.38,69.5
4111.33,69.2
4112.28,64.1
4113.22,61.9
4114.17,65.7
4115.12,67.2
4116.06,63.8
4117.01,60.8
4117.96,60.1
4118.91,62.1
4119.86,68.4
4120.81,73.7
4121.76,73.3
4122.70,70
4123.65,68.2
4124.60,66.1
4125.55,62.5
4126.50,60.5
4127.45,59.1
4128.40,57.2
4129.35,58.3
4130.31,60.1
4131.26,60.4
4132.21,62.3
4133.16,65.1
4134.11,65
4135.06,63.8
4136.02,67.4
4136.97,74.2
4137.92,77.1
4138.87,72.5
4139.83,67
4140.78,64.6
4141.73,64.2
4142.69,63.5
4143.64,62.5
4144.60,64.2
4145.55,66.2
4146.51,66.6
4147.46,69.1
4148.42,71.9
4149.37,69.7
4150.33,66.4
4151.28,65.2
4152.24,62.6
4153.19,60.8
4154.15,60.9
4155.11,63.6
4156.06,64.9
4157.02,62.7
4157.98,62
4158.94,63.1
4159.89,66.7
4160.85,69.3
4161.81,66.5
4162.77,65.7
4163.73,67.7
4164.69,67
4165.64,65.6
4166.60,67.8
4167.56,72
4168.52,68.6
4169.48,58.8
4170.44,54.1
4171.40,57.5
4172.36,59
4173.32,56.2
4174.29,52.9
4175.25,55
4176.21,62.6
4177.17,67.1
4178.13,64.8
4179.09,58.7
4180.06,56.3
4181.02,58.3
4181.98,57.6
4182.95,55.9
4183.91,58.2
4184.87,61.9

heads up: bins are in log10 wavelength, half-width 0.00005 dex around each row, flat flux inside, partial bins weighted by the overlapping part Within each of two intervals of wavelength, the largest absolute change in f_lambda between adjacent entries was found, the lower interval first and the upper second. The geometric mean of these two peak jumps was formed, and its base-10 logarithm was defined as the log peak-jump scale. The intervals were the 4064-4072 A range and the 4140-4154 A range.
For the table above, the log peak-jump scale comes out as 0.48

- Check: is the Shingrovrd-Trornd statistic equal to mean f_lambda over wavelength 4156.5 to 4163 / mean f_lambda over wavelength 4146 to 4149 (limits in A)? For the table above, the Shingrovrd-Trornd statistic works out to 0.94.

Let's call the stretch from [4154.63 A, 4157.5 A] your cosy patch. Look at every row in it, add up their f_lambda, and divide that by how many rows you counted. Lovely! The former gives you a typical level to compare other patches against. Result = 64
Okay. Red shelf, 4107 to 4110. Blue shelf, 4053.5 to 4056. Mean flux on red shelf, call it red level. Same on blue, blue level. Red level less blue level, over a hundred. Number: 0.01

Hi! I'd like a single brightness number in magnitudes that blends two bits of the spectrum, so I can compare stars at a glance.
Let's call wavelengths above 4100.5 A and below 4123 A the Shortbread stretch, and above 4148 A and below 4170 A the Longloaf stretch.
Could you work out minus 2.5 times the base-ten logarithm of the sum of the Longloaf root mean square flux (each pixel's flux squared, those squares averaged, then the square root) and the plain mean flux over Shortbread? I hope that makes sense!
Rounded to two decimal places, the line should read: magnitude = -5.29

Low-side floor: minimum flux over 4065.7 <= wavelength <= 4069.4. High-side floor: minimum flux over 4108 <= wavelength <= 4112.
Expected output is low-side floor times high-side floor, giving 4163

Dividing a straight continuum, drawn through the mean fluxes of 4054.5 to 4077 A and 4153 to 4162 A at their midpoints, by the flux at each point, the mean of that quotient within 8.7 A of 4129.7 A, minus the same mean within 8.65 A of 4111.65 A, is -0.01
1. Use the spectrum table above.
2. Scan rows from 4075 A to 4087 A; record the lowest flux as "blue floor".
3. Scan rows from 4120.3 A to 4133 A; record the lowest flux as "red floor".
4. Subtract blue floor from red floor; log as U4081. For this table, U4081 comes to -6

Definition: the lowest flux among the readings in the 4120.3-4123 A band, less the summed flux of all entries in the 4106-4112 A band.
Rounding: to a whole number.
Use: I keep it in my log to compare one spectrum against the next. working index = -324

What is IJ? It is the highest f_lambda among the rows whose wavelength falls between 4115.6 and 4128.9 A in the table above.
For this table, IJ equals 73.7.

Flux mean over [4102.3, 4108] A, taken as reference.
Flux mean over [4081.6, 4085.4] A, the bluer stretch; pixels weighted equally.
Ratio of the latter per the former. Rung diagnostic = 1.07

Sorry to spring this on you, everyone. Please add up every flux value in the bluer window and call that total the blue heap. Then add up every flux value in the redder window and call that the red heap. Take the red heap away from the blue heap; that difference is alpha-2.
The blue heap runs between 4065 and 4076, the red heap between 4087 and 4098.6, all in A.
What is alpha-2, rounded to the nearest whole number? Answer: 21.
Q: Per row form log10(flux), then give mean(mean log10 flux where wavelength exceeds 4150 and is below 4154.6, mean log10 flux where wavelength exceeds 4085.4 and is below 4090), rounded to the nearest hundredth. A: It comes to 1.85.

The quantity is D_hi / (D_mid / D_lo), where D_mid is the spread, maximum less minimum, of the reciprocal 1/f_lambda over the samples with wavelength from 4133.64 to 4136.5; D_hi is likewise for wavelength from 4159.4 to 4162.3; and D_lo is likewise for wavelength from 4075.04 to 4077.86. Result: 0.0018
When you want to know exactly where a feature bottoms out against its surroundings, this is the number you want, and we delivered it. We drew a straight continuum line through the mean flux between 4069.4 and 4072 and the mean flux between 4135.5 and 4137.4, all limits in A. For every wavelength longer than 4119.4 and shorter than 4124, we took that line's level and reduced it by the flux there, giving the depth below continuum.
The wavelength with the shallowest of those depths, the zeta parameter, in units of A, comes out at 4120.81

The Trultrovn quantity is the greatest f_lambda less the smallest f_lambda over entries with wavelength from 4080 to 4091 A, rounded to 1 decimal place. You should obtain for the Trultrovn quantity 20.8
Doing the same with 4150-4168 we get 11.2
